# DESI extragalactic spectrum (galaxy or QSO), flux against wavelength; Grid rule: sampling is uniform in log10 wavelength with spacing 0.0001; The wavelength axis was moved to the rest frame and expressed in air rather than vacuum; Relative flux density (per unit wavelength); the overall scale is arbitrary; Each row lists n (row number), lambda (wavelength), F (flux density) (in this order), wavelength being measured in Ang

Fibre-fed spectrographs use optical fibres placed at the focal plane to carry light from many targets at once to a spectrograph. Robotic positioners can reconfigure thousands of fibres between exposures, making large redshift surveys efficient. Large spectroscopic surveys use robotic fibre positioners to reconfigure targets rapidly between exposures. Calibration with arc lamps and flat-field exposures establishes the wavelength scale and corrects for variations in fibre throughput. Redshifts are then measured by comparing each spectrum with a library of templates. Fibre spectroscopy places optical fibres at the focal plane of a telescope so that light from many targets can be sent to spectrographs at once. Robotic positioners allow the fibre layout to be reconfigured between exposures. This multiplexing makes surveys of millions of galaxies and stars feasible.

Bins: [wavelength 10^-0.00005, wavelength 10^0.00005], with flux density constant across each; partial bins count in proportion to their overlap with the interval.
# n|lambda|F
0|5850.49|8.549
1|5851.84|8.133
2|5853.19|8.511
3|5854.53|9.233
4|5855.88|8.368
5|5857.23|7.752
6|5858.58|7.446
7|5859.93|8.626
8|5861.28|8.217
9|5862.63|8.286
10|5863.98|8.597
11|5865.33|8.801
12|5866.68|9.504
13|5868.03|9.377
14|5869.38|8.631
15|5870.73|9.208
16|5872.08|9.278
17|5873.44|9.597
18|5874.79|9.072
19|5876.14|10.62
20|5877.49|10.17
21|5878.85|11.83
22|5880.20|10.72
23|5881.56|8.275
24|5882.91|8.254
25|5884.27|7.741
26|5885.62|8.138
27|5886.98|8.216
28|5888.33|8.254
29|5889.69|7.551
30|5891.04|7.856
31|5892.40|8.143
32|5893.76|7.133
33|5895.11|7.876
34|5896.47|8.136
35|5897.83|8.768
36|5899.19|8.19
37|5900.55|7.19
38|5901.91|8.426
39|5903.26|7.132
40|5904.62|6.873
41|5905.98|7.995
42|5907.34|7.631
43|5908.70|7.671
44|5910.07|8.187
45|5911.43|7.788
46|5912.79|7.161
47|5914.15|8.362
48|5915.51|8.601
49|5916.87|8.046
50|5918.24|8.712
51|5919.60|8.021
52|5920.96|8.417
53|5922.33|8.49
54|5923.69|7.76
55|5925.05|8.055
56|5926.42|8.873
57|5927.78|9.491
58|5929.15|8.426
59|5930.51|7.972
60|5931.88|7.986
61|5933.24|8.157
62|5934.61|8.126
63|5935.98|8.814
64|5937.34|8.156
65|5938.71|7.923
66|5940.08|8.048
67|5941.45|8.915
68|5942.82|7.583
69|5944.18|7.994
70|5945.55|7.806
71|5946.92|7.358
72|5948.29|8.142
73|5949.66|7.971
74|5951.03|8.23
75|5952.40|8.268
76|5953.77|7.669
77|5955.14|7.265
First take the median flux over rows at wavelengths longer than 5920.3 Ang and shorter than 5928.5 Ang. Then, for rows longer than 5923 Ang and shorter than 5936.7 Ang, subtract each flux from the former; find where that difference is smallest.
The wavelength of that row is 5927.78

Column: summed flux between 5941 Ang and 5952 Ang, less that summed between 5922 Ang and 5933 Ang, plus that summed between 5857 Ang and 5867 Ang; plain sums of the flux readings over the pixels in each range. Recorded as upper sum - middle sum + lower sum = 64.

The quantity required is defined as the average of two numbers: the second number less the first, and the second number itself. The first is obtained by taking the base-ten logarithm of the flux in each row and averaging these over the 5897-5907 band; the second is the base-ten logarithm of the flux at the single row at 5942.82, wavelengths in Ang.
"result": 0.435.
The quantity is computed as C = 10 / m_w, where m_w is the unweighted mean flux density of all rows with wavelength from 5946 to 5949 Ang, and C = 1.29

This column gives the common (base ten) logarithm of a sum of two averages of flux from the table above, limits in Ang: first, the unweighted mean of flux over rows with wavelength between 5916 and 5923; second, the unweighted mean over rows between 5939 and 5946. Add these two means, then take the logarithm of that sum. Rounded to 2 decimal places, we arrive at 1.22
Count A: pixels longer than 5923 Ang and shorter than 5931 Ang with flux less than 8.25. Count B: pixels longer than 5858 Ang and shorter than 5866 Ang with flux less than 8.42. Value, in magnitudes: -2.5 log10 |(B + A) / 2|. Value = -1.2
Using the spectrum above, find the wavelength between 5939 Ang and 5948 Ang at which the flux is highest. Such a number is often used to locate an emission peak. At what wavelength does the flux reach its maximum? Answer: 5941.45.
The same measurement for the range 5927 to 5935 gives 5927.78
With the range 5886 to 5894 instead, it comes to 5888.33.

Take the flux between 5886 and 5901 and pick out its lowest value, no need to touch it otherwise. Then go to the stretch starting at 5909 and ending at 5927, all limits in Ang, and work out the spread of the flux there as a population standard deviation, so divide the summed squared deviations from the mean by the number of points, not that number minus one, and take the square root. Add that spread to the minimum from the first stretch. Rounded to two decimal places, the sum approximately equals 7.58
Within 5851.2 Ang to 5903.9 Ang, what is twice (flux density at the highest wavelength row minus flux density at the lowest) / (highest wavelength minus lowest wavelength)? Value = -0.039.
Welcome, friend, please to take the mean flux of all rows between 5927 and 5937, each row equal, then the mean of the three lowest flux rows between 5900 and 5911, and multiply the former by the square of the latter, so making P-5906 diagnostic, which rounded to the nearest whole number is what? 421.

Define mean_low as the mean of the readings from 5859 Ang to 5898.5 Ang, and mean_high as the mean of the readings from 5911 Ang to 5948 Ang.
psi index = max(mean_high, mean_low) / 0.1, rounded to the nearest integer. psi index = 88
